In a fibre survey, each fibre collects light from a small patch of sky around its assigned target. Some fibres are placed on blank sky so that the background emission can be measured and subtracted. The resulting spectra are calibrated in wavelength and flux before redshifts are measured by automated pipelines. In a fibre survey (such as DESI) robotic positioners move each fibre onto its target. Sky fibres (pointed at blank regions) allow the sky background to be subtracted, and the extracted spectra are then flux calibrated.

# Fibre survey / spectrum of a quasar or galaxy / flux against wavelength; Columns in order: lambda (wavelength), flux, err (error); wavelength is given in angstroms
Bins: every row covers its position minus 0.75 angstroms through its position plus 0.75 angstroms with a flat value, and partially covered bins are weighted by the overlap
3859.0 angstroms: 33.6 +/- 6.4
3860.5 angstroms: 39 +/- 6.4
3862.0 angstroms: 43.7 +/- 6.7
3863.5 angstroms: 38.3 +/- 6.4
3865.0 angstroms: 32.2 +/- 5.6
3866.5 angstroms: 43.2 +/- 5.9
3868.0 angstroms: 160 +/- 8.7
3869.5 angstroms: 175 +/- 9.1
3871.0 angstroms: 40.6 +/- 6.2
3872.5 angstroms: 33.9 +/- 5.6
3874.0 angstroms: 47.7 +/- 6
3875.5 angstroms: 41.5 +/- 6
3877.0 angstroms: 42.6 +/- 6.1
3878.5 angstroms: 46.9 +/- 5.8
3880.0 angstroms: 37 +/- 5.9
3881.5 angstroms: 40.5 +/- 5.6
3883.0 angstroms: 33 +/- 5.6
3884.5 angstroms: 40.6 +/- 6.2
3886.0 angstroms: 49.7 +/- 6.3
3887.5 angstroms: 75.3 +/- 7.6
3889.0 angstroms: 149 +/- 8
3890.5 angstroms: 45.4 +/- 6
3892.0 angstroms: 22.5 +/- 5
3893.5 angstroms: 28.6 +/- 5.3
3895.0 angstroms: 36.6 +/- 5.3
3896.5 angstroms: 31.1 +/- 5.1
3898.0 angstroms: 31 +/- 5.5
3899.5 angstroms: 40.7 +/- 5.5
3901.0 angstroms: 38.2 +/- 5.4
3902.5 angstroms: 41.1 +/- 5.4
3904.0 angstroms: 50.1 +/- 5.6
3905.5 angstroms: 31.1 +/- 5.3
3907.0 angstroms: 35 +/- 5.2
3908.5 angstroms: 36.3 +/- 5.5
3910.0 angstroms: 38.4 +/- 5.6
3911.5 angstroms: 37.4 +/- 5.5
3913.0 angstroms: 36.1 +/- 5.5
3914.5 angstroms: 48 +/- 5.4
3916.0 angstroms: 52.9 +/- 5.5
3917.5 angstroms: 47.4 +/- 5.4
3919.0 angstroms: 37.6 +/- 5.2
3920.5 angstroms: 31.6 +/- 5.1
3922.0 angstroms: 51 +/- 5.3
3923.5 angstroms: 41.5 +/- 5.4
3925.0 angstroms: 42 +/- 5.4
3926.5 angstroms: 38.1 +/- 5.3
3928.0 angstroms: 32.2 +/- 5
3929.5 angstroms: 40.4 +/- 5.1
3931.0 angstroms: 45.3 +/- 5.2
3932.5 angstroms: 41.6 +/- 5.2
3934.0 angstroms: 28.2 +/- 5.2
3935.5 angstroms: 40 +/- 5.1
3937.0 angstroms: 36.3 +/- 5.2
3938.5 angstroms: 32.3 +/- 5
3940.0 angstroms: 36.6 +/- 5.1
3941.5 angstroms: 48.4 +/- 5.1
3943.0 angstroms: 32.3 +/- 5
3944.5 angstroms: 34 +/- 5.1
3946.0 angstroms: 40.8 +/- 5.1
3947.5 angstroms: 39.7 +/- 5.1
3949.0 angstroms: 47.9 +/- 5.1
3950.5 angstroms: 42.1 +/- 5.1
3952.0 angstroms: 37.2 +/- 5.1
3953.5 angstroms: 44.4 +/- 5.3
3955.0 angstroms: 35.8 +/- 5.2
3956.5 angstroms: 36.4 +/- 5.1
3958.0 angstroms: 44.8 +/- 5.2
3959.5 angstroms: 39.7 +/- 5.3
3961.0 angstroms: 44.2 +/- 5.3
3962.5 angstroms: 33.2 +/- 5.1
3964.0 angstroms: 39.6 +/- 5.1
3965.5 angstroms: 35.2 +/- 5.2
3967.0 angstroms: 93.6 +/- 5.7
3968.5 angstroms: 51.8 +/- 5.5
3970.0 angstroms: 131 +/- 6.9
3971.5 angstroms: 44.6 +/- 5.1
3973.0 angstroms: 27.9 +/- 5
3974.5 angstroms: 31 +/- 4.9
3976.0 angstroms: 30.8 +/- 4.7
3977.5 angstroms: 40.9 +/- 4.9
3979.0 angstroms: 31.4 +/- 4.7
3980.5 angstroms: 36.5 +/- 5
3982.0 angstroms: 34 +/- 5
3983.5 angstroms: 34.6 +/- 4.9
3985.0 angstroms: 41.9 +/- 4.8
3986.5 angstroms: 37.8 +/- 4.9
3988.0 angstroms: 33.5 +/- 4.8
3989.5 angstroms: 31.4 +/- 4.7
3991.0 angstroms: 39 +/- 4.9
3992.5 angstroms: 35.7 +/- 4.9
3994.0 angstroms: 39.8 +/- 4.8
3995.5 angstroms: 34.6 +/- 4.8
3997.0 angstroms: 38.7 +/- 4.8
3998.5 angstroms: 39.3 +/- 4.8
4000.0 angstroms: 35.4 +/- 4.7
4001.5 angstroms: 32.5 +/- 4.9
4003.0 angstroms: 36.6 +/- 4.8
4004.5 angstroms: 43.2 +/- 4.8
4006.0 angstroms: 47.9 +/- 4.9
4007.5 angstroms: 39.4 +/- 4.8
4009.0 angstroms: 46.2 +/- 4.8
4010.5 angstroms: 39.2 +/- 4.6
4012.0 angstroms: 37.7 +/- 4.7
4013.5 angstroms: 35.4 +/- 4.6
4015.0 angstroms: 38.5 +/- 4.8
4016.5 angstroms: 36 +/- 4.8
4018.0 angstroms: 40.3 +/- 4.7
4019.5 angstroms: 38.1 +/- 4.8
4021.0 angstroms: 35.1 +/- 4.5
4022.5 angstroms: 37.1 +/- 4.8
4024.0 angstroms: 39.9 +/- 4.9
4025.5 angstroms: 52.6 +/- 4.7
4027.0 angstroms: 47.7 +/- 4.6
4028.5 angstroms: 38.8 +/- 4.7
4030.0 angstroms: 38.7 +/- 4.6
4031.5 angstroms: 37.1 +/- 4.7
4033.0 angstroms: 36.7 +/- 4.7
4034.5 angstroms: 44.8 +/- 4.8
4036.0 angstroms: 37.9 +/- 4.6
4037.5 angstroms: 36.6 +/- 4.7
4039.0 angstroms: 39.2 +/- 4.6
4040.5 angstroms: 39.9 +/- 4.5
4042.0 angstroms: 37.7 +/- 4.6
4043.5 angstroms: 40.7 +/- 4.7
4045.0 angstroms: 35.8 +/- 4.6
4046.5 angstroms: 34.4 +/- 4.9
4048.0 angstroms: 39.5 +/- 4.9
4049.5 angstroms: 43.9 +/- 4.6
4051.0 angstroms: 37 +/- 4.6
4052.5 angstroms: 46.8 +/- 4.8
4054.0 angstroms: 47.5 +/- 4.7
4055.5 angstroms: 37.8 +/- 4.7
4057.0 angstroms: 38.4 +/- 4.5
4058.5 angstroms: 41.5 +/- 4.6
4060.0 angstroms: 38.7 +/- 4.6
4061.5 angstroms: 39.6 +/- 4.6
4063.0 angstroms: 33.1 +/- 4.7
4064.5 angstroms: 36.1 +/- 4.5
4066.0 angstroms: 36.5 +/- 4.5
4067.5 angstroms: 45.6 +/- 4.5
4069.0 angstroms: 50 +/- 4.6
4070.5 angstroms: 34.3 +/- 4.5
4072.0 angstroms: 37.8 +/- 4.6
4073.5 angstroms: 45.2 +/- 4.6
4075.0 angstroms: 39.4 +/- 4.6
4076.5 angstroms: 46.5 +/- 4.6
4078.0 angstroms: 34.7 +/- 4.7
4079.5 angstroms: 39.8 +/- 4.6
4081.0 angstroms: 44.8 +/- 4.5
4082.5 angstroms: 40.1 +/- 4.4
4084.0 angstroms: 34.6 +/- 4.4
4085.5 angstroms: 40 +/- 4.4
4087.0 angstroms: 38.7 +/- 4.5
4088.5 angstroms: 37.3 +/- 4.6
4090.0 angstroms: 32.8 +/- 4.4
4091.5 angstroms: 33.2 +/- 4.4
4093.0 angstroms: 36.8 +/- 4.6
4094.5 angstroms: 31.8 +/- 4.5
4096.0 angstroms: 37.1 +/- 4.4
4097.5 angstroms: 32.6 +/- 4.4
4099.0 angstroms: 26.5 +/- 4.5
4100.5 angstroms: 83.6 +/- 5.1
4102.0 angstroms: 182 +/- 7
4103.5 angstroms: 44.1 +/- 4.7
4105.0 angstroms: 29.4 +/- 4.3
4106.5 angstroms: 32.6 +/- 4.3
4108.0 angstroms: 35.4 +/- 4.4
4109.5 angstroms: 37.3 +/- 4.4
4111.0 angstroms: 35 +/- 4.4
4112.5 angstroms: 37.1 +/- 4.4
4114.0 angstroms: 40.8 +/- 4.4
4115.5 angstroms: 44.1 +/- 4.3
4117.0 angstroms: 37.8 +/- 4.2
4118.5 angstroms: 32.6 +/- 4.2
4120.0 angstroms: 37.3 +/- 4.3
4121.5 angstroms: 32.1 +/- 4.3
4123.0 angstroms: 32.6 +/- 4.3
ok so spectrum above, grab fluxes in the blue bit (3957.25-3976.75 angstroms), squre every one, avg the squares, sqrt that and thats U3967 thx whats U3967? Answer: 57.3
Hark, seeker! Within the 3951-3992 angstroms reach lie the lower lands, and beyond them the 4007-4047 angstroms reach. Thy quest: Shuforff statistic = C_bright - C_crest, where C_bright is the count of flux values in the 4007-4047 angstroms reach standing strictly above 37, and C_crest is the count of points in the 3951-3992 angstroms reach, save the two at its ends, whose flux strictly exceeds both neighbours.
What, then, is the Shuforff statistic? 10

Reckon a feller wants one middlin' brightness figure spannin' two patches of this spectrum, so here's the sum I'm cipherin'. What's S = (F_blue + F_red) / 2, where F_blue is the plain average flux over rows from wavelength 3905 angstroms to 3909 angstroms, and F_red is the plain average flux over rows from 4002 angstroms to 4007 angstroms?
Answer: 38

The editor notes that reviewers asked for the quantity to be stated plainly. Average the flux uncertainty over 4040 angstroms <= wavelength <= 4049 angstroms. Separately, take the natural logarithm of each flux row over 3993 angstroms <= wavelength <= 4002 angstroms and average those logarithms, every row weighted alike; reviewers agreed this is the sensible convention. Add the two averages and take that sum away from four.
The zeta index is -4.3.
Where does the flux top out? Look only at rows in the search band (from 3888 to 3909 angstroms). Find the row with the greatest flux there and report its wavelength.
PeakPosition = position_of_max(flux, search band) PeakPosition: 3889.0 angstroms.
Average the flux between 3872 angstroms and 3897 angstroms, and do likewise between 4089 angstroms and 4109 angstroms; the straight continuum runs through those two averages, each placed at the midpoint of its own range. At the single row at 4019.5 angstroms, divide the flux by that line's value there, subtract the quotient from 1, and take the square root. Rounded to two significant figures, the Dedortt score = 0.46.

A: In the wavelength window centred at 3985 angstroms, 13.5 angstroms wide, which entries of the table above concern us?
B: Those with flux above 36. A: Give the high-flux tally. 4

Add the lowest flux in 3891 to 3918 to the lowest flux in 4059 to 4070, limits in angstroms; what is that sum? 55.6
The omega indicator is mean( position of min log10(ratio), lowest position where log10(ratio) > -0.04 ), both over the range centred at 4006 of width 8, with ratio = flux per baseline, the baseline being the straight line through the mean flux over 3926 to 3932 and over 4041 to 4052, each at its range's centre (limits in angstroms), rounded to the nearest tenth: 4003.0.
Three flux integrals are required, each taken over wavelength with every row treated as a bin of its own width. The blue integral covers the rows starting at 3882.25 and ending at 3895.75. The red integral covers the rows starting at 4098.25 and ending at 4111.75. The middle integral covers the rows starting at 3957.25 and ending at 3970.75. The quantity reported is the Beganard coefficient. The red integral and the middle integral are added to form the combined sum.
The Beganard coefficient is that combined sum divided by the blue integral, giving 2.12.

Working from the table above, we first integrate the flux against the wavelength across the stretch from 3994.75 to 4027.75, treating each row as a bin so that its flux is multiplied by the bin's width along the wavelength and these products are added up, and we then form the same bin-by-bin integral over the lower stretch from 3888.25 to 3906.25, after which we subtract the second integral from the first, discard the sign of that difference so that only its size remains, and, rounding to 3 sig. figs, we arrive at 489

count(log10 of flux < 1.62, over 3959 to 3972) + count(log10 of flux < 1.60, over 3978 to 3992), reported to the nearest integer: 12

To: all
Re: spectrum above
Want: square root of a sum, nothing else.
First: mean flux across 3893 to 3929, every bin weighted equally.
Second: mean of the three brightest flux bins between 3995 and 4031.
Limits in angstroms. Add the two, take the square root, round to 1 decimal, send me 9.4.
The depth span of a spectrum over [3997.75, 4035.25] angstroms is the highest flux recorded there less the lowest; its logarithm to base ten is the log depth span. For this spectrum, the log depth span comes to 1.3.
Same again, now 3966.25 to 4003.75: 2.0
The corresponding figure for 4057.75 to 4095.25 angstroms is 1.3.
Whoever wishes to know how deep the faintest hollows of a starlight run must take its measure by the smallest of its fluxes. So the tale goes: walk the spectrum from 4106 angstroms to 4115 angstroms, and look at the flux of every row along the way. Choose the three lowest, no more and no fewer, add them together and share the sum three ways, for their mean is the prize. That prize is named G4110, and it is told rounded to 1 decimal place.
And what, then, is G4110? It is 34.3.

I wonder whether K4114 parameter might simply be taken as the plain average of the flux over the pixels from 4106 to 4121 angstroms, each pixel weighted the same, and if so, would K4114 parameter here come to 37.0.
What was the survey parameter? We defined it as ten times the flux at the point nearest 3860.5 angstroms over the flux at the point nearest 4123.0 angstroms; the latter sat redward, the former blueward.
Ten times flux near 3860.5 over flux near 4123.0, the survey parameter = 12.0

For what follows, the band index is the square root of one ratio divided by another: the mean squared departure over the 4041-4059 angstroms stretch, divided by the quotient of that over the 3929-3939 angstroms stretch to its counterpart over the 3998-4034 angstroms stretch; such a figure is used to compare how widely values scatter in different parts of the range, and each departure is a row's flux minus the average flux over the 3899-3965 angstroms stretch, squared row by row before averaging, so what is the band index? 3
